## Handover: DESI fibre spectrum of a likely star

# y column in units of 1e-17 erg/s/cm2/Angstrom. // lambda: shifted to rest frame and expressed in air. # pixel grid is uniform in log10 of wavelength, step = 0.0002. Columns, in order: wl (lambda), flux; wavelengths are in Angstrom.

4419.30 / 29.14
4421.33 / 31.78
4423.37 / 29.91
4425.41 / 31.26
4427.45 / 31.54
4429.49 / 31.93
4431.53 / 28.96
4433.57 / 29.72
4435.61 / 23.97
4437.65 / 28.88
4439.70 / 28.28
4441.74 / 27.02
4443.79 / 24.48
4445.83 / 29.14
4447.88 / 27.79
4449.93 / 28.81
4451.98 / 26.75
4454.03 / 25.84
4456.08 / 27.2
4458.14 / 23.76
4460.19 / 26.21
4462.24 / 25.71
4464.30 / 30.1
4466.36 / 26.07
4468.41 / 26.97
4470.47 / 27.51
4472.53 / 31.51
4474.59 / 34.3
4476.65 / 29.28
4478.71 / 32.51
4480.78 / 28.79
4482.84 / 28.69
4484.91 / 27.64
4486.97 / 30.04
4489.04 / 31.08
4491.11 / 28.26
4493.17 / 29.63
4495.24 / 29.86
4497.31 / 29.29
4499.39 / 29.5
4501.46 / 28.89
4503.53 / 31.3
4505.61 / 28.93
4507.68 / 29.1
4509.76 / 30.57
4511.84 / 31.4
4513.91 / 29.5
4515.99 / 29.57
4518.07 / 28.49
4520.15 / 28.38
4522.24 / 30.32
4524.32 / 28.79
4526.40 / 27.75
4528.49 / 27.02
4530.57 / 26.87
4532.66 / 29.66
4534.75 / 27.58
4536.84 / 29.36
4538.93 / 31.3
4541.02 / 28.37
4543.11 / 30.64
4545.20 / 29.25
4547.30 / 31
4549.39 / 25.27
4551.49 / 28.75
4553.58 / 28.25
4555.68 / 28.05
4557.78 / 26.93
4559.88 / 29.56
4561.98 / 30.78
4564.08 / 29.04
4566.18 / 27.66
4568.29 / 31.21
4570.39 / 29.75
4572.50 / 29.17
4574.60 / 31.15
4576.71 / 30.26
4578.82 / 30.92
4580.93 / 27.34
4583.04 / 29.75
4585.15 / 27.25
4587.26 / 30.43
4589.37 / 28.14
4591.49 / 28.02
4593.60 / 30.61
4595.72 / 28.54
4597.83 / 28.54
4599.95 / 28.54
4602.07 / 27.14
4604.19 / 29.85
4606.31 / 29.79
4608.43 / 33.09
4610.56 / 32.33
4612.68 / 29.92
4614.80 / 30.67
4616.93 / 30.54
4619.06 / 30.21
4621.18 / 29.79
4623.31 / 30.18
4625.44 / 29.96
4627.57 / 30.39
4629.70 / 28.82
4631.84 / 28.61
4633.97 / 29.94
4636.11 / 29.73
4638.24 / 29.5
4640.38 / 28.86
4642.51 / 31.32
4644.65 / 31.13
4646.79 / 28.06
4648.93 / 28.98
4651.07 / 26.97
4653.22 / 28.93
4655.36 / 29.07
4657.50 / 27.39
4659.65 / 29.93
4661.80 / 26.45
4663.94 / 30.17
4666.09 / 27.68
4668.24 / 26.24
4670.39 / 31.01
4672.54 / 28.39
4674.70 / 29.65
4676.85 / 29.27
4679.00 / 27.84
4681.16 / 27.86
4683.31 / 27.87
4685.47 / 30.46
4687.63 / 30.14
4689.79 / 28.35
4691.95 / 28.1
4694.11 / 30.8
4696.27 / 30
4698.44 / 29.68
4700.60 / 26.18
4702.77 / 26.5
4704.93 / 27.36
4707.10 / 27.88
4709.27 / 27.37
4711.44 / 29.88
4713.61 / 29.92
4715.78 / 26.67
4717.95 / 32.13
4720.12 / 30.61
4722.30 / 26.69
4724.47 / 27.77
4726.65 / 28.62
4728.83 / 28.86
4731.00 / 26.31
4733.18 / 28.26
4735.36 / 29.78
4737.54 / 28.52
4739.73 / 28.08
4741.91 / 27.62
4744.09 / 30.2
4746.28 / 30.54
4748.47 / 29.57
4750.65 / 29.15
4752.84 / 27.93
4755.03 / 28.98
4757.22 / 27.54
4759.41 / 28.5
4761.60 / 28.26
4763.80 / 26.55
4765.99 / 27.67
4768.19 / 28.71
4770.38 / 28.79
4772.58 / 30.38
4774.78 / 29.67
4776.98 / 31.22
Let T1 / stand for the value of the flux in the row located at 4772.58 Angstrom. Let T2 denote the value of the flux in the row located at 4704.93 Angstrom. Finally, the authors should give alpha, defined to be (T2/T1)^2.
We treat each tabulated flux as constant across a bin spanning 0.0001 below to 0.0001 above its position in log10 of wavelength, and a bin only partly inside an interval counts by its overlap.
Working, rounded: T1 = 30.38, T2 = 27.36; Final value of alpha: 0.81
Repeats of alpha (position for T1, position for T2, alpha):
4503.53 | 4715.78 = 0.73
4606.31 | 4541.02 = 0.91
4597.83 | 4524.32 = 1.02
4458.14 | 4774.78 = 1.56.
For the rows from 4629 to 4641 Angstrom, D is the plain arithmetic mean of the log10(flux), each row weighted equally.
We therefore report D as 1.47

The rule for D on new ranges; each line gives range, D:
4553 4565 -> 1.46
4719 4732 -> 1.45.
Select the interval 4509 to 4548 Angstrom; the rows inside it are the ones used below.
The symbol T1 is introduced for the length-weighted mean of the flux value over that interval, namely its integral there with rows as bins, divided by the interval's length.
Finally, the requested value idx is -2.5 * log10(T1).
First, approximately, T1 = 29.2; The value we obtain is -3.66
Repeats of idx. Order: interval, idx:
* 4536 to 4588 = -3.67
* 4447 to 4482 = -3.63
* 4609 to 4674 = -3.67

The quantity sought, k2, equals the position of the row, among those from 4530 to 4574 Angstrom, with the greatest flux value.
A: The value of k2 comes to 4538.93 Angstrom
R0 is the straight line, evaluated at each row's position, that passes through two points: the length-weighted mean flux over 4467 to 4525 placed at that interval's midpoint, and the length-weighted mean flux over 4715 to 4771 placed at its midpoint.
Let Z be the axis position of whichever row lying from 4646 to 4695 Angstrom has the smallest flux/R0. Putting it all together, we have 4668.24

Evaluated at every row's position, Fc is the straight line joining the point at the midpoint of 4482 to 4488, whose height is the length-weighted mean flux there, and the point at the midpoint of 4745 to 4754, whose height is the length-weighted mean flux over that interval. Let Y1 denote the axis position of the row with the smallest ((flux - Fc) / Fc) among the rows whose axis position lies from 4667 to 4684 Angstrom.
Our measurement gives 4668.24 Angstrom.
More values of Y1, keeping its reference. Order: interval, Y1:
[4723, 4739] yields 4731.00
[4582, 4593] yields 4585.15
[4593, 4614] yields 4602.07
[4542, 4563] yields 4549.39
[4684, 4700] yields 4691.95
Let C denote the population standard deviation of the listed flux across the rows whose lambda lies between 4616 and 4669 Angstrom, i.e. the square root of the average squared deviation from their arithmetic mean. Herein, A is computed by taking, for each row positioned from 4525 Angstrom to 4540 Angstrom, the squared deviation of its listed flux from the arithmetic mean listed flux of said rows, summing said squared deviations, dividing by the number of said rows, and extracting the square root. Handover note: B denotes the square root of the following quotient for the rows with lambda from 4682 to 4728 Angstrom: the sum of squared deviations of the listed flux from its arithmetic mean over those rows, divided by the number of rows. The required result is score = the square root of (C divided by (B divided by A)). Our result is 1.12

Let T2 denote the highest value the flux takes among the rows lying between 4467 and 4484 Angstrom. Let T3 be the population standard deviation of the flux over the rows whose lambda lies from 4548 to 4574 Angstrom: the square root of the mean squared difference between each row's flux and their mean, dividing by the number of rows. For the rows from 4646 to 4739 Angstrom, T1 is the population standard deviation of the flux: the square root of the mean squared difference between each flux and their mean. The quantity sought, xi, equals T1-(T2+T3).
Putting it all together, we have -34.4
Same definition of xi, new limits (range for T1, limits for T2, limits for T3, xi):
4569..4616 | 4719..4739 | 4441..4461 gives -30.7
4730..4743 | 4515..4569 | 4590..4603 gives -31.3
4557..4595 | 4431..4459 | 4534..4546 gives -29.6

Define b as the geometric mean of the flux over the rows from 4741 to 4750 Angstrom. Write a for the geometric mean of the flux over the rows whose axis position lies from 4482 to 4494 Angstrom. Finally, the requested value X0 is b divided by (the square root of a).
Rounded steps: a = 29.2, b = 29.5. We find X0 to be 5.45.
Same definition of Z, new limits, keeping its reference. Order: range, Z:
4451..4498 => 4458.14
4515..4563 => 4549.39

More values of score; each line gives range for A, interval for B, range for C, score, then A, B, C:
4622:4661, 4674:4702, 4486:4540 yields 1.03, 1.12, 1.29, 1.23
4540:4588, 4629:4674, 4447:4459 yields 1.32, 1.55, 1.41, 1.60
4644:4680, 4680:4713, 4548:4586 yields 1.27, 1.42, 1.43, 1.61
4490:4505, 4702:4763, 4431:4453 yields 1.07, 0.87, 1.38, 1.82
